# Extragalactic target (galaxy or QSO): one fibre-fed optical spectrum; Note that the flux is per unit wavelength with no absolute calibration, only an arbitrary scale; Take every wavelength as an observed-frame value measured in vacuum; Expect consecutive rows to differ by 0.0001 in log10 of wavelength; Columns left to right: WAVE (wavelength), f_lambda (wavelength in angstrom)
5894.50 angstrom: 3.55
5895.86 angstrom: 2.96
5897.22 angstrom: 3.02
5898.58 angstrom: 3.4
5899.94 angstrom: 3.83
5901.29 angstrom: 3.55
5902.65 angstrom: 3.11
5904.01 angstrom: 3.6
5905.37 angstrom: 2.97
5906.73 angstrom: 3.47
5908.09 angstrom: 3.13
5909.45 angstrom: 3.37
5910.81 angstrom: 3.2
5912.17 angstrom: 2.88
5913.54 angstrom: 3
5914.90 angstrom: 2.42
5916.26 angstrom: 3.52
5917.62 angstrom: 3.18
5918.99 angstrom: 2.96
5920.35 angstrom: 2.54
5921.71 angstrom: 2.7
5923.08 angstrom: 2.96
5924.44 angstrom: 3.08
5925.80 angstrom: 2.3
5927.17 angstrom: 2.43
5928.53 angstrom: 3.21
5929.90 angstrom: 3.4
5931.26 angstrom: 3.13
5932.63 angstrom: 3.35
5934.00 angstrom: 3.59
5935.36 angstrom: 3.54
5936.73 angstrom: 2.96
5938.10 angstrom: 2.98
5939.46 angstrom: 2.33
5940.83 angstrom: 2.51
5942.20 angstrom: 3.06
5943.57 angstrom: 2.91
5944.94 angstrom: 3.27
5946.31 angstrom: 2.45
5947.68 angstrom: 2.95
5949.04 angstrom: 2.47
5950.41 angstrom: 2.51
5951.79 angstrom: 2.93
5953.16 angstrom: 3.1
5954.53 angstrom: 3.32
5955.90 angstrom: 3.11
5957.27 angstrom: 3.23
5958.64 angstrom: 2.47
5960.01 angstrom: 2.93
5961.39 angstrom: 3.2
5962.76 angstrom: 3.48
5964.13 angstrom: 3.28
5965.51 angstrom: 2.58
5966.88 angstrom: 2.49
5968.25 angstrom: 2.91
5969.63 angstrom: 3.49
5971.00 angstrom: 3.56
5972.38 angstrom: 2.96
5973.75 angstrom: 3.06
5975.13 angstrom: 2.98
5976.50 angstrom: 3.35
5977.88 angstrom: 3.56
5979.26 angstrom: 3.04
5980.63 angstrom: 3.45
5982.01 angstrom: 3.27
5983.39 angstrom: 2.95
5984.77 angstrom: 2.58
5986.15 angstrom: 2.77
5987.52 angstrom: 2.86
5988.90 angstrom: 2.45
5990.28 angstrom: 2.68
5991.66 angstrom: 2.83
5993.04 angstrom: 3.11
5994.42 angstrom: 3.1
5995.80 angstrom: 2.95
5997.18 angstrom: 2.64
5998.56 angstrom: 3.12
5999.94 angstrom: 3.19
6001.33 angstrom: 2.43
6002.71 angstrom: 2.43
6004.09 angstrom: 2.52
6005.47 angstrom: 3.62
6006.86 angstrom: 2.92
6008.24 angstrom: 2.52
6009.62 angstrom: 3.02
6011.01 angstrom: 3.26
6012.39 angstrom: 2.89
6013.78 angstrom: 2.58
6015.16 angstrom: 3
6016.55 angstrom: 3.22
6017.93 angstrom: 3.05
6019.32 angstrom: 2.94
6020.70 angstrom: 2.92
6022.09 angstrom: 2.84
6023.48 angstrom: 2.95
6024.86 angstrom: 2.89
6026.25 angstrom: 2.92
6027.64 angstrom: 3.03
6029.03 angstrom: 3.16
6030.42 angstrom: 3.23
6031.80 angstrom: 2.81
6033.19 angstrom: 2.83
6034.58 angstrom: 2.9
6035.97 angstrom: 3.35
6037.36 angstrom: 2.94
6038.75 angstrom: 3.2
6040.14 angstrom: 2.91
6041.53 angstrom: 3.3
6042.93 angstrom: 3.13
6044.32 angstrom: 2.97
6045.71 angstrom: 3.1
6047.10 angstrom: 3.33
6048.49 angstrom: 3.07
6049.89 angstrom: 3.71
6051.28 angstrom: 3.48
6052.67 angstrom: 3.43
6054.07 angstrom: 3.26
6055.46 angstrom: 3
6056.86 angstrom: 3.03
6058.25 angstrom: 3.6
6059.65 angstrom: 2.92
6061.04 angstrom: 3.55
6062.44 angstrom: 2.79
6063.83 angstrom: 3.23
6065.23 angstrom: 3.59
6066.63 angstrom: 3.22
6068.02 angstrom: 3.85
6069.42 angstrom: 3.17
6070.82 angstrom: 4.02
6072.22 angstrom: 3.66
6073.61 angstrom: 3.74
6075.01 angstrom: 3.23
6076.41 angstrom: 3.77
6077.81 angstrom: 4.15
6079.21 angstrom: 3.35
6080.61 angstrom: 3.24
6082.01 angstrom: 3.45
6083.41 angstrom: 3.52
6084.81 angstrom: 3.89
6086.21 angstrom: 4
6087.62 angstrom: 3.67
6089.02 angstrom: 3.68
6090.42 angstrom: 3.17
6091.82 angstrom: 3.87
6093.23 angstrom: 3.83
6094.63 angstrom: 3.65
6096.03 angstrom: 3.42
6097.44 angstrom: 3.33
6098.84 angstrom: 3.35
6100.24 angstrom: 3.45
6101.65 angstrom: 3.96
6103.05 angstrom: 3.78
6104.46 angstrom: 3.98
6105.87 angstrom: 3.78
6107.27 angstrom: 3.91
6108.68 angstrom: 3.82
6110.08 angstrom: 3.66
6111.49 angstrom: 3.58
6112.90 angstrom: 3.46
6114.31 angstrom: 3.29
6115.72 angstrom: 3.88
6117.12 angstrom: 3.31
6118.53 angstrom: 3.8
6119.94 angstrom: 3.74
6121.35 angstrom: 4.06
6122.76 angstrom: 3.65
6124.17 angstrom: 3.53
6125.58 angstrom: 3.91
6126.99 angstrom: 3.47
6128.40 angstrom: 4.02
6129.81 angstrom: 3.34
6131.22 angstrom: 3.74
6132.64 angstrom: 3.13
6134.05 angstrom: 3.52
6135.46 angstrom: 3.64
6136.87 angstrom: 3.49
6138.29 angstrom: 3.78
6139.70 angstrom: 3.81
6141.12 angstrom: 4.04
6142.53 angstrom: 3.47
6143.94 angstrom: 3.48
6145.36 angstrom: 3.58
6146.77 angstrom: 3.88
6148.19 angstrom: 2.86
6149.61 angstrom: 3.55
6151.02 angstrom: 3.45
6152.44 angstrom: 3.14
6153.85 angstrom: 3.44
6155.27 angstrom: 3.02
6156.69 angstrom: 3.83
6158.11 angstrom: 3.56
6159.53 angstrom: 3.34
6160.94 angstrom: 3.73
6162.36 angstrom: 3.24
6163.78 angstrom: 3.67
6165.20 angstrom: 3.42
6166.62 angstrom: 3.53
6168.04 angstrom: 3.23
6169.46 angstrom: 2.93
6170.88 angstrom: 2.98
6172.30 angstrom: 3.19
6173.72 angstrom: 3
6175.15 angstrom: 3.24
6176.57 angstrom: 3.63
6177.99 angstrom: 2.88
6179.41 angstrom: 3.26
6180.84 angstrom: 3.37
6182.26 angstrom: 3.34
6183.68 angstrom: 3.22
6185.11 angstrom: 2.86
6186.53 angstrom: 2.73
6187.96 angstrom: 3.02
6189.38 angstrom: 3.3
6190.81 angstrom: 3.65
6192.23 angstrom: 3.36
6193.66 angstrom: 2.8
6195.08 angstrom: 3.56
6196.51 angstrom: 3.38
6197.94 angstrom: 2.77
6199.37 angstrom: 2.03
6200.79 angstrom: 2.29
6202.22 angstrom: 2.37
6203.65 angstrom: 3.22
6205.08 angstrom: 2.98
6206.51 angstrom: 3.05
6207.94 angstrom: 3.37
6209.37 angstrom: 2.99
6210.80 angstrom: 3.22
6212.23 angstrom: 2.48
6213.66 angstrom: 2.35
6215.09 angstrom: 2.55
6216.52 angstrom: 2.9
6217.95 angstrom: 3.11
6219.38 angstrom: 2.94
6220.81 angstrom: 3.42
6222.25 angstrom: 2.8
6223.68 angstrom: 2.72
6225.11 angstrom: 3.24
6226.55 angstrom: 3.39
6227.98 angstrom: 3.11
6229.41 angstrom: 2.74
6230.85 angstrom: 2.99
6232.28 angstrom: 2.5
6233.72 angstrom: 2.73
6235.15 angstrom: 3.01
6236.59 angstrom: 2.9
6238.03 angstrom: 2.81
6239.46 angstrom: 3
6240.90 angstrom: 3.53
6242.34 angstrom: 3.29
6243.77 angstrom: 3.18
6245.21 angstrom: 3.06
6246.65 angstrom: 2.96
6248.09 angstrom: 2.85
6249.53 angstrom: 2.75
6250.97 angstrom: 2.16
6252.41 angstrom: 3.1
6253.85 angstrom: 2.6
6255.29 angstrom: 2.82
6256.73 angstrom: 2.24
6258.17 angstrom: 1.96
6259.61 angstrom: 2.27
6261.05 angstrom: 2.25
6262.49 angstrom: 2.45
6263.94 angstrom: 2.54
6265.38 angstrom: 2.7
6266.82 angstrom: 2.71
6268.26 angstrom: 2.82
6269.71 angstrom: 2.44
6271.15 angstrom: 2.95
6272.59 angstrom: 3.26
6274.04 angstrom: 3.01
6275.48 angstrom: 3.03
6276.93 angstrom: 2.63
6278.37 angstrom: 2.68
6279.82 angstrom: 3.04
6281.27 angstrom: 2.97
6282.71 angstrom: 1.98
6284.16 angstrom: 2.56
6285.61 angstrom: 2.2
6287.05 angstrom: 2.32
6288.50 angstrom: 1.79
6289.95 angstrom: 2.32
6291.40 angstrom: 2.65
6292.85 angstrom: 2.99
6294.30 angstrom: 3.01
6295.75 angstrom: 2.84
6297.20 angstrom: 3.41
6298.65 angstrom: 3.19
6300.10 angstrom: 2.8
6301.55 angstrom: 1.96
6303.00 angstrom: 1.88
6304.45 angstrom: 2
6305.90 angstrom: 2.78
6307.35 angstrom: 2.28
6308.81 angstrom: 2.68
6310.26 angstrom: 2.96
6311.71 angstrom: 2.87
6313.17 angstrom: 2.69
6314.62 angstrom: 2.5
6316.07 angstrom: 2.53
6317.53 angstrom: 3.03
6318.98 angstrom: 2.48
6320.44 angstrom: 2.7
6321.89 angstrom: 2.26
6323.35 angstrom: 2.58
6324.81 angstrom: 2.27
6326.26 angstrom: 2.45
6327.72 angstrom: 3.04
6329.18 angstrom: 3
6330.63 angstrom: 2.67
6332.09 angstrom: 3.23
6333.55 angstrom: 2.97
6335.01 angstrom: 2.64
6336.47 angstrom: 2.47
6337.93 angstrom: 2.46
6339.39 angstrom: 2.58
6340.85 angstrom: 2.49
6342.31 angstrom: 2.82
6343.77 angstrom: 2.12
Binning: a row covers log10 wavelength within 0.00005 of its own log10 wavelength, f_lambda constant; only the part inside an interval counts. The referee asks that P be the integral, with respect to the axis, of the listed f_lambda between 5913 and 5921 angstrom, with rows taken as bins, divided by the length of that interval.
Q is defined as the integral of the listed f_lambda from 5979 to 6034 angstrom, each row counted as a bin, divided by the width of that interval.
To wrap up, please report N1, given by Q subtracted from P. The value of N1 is 0.01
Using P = 2.94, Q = 2.92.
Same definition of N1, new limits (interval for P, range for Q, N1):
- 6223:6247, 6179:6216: 0.03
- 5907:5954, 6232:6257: 0.08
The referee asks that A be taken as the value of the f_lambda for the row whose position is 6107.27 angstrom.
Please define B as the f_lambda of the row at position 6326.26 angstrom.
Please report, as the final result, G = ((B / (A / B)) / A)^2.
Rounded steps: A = 3.91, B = 2.45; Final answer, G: 0.2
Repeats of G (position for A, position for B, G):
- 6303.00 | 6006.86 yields 5.8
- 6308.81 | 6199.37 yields 0.3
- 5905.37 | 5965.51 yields 0.6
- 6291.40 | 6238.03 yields 1.3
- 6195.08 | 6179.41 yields 0.7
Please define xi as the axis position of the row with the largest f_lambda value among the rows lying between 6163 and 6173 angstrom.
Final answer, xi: 6163.78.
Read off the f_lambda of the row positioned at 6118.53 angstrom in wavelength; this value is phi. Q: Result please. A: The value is 3.8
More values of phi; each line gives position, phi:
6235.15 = 3.01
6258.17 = 1.96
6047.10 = 3.33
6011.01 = 3.26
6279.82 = 3.04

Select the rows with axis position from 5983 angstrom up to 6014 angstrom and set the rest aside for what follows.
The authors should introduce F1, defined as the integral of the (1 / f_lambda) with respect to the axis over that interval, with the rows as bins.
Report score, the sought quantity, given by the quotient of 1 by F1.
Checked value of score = 0.091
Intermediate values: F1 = 11.0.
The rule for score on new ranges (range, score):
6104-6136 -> 0.114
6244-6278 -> 0.078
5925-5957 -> 0.091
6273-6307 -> 0.074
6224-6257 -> 0.087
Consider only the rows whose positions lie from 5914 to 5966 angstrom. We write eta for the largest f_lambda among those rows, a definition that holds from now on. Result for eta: 3.59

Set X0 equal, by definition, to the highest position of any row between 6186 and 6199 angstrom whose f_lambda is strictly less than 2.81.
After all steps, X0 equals 6197.94 angstrom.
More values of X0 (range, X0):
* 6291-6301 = 6300.10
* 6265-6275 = 6269.71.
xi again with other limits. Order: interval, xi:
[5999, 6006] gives 6005.47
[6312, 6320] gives 6317.53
